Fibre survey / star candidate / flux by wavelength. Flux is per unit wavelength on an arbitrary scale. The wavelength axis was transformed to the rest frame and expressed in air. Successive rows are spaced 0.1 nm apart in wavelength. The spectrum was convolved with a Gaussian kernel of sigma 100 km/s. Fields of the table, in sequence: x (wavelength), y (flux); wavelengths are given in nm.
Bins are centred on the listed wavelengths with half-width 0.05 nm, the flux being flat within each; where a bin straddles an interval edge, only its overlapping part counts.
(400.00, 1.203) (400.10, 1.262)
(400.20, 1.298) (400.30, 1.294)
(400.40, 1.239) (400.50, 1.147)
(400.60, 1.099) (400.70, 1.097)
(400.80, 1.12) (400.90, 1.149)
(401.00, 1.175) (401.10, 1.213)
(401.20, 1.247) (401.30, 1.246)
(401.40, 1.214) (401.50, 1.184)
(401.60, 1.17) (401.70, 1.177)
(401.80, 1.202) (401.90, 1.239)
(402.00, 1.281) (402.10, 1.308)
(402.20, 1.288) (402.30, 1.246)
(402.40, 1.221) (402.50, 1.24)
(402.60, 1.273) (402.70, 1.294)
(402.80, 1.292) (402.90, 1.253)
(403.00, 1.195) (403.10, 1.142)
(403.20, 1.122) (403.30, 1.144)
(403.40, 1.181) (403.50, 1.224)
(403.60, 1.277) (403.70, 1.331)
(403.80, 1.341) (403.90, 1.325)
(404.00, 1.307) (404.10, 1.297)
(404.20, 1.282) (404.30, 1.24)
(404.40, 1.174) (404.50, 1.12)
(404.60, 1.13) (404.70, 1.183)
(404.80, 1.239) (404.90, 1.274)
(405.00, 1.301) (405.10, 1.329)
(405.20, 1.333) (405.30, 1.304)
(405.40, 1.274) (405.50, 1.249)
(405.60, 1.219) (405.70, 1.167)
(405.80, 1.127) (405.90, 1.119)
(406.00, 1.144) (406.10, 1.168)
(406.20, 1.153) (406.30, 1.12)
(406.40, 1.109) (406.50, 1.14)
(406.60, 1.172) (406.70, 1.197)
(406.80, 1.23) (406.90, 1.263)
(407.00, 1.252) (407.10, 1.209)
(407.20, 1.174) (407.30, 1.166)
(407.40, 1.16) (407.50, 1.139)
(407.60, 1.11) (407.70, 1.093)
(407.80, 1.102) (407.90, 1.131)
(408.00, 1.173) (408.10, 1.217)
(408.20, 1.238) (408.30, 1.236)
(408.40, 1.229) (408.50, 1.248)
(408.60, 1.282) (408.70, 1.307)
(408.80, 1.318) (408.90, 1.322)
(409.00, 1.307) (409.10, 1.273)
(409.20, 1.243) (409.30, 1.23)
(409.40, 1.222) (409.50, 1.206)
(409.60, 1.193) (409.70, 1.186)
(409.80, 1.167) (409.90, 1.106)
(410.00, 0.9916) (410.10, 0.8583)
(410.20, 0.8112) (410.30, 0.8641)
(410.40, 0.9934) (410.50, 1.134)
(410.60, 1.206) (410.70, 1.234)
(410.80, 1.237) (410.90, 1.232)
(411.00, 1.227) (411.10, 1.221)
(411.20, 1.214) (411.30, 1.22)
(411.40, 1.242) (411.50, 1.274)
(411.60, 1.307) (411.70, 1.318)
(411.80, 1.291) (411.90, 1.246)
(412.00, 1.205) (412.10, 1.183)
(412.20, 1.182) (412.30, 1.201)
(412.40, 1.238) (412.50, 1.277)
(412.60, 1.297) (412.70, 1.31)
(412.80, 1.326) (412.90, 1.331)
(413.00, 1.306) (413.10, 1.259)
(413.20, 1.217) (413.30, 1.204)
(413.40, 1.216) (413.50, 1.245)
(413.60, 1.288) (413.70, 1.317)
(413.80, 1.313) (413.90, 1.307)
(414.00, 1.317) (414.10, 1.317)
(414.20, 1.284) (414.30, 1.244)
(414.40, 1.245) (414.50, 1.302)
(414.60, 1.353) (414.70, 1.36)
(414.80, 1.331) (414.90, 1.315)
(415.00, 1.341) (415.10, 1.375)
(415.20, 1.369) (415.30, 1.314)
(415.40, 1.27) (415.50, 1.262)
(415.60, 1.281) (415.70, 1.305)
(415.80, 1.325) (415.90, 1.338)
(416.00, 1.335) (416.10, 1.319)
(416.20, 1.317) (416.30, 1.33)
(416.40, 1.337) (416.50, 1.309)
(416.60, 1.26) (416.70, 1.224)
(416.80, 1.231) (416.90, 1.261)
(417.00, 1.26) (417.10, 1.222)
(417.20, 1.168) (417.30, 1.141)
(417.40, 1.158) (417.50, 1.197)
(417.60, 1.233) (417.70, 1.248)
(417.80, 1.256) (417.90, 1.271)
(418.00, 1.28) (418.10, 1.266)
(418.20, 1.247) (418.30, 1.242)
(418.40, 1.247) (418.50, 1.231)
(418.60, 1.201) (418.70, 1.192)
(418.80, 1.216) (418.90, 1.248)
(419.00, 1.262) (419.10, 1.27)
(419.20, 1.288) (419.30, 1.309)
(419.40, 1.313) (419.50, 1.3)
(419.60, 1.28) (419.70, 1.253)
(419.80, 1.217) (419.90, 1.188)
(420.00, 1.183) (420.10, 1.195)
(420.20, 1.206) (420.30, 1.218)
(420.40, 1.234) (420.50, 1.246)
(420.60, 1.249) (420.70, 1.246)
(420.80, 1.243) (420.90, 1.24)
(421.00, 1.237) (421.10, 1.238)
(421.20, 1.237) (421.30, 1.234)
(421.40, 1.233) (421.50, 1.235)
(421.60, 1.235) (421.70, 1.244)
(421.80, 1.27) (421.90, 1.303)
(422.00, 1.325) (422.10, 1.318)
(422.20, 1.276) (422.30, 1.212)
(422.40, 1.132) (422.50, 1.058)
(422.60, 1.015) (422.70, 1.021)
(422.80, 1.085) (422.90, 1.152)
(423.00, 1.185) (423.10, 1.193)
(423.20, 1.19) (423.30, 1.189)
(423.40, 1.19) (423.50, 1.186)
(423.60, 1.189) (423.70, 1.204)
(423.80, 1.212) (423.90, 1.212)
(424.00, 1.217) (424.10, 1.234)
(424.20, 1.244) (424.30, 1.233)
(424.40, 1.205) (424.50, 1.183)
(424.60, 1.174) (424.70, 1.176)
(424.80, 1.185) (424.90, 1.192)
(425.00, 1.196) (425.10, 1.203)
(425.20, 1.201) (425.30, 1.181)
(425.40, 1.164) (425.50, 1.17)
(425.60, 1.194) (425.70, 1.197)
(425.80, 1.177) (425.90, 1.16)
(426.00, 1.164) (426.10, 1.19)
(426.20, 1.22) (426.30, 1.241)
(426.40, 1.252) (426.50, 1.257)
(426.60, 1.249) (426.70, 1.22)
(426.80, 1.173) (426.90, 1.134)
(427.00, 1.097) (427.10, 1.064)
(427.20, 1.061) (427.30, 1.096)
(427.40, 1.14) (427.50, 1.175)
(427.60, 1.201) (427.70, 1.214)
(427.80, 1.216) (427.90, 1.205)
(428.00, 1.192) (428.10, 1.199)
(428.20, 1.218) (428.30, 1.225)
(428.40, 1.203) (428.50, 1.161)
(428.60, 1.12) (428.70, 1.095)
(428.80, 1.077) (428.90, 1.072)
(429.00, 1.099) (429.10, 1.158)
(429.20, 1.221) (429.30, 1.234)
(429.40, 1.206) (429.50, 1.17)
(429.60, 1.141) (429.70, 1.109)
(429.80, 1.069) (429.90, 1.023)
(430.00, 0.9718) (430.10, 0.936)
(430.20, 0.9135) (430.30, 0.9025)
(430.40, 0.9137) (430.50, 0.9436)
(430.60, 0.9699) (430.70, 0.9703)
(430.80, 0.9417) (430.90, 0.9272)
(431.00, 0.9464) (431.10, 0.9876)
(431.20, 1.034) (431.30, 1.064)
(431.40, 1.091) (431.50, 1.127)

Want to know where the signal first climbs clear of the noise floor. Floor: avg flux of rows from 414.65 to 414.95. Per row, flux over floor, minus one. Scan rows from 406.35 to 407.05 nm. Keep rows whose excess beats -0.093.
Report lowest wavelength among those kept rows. 406.80 nm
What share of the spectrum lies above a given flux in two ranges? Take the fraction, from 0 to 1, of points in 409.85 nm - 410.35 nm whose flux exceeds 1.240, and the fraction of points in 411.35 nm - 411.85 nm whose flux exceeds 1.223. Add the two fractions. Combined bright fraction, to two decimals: 1.00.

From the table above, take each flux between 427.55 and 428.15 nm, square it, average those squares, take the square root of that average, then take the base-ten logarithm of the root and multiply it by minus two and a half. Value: -0.20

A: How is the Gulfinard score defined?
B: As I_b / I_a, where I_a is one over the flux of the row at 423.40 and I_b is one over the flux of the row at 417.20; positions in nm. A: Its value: 1.02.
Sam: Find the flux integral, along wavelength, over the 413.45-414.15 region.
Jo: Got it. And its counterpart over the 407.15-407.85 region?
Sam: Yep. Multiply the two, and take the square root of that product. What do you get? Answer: 0.850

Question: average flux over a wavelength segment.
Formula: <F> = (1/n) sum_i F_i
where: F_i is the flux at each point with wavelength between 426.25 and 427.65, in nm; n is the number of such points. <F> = 1.169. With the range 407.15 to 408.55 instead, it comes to 1.173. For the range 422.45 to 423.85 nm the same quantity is 1.148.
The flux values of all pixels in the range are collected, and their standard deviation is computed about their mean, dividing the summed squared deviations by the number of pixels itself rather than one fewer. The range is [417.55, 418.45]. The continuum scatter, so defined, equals 0.014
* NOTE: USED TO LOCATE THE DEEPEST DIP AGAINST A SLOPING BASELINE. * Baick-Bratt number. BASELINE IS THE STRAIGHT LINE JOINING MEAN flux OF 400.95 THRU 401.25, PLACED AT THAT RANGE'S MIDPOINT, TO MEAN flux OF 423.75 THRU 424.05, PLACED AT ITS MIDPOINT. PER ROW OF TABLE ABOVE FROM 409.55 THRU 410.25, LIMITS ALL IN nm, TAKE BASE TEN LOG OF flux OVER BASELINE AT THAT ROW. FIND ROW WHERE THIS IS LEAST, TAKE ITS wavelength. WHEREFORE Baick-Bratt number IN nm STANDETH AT 410.20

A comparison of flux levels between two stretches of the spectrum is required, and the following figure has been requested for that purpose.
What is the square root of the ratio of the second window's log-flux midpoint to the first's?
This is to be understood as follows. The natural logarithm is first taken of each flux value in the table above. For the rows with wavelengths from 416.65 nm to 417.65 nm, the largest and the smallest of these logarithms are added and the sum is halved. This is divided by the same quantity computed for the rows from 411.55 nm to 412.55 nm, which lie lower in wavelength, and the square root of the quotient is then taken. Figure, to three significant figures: 0.906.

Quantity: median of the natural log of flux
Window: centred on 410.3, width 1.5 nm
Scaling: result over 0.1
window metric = 1.5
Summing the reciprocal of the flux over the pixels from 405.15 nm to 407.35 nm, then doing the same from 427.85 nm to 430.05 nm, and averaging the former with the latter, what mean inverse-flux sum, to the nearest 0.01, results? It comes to 18.88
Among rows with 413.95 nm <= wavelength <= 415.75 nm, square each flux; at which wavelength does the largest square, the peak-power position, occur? 415.10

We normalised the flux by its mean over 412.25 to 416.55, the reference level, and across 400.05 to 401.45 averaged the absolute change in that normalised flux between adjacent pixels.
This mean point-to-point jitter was 0.025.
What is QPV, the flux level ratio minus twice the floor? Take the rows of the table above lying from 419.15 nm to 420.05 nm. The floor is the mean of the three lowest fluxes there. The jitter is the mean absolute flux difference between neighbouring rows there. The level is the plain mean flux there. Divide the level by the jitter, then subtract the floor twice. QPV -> 63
